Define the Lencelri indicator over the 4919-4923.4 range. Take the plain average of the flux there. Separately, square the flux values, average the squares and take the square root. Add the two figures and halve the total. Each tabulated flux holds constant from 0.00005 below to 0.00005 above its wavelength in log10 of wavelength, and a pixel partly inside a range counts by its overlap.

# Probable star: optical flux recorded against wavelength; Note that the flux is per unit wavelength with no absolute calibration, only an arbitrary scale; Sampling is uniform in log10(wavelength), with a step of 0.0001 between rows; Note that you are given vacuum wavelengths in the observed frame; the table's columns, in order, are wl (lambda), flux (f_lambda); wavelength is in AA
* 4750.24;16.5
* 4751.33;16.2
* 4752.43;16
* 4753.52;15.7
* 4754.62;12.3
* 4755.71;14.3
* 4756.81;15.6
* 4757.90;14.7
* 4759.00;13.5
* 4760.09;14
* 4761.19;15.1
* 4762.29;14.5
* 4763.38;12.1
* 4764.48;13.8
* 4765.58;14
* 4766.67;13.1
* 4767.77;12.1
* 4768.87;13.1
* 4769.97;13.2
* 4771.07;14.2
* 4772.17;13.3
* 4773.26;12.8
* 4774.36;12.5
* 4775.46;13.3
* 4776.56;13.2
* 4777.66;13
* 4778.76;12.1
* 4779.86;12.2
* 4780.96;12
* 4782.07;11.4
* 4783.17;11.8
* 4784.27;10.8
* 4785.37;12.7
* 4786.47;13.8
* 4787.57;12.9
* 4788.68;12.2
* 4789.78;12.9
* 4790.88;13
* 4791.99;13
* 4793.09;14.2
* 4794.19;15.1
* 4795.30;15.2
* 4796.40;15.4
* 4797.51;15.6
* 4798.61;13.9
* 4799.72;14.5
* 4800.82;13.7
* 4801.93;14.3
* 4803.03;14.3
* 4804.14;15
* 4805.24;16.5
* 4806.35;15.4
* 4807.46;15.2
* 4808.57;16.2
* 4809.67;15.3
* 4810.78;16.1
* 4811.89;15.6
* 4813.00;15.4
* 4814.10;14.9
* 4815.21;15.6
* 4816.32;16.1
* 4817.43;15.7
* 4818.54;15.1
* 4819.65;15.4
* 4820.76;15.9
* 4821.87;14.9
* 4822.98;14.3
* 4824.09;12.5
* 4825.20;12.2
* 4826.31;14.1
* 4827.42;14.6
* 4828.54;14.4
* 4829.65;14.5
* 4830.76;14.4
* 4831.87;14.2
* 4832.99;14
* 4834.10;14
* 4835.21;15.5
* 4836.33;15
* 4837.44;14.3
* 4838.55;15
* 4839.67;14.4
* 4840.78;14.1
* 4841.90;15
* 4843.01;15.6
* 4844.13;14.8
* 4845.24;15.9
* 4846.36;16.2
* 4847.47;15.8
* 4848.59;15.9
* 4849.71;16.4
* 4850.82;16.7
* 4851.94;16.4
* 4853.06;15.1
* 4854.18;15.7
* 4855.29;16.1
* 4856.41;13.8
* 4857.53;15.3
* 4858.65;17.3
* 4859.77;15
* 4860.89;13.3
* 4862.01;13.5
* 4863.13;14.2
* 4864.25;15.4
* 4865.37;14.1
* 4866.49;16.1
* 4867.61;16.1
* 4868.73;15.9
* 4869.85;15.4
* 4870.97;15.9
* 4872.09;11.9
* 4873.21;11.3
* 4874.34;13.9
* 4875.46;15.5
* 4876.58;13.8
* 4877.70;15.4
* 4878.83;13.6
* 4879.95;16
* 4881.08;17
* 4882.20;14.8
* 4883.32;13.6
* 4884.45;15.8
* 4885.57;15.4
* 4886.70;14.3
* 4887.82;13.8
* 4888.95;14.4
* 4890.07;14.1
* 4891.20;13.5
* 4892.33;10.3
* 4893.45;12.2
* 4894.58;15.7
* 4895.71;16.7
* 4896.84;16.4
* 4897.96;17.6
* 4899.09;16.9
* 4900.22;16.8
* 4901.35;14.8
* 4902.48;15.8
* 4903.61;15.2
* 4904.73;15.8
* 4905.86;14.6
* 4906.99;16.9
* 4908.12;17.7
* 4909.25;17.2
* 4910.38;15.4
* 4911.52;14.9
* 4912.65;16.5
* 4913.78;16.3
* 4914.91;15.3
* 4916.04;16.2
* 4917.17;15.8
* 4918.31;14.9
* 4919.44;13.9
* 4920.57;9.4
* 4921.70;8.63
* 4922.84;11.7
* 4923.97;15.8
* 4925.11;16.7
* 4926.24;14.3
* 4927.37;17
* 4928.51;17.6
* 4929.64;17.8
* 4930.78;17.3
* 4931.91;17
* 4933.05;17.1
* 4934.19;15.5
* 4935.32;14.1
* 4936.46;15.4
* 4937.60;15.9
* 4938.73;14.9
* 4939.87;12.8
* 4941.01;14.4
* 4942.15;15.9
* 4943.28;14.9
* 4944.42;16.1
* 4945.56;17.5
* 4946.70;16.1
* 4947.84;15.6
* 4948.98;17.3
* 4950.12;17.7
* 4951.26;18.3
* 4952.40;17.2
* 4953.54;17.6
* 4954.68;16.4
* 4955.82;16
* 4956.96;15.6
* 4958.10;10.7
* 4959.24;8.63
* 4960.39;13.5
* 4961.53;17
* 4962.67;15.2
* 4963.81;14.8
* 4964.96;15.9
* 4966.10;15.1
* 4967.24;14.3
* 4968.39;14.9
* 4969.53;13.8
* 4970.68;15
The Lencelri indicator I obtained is 11.0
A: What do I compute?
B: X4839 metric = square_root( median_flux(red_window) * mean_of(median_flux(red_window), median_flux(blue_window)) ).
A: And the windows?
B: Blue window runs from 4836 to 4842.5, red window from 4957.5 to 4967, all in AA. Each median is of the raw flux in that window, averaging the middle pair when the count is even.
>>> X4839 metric 14.89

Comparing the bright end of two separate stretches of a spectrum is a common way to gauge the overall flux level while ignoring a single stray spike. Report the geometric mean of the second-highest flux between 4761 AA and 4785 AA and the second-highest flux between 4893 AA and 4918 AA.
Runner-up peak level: 16.0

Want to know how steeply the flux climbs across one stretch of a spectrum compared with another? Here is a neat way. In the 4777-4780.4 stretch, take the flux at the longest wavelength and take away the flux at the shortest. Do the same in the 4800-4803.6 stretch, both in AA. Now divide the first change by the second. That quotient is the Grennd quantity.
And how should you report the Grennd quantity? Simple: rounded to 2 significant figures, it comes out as -1.3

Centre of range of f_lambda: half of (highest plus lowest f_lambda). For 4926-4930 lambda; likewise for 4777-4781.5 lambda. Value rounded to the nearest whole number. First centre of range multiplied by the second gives 201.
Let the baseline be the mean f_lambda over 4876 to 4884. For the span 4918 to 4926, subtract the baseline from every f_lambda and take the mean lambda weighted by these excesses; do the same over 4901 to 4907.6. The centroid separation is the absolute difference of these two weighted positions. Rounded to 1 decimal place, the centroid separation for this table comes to 15.4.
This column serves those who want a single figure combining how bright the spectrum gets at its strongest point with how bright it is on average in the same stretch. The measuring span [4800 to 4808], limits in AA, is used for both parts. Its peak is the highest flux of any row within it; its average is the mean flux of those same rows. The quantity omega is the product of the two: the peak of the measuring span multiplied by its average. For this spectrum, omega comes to 246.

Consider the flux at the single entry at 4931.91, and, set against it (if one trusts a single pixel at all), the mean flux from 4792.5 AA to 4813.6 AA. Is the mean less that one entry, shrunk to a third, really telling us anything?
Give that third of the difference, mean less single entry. -0.63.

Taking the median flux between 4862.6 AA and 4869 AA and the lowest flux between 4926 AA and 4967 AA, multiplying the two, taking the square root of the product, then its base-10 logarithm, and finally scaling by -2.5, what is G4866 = -2.66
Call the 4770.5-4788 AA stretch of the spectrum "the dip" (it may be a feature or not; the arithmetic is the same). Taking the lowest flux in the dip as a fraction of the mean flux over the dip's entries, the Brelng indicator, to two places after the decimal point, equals 0.86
